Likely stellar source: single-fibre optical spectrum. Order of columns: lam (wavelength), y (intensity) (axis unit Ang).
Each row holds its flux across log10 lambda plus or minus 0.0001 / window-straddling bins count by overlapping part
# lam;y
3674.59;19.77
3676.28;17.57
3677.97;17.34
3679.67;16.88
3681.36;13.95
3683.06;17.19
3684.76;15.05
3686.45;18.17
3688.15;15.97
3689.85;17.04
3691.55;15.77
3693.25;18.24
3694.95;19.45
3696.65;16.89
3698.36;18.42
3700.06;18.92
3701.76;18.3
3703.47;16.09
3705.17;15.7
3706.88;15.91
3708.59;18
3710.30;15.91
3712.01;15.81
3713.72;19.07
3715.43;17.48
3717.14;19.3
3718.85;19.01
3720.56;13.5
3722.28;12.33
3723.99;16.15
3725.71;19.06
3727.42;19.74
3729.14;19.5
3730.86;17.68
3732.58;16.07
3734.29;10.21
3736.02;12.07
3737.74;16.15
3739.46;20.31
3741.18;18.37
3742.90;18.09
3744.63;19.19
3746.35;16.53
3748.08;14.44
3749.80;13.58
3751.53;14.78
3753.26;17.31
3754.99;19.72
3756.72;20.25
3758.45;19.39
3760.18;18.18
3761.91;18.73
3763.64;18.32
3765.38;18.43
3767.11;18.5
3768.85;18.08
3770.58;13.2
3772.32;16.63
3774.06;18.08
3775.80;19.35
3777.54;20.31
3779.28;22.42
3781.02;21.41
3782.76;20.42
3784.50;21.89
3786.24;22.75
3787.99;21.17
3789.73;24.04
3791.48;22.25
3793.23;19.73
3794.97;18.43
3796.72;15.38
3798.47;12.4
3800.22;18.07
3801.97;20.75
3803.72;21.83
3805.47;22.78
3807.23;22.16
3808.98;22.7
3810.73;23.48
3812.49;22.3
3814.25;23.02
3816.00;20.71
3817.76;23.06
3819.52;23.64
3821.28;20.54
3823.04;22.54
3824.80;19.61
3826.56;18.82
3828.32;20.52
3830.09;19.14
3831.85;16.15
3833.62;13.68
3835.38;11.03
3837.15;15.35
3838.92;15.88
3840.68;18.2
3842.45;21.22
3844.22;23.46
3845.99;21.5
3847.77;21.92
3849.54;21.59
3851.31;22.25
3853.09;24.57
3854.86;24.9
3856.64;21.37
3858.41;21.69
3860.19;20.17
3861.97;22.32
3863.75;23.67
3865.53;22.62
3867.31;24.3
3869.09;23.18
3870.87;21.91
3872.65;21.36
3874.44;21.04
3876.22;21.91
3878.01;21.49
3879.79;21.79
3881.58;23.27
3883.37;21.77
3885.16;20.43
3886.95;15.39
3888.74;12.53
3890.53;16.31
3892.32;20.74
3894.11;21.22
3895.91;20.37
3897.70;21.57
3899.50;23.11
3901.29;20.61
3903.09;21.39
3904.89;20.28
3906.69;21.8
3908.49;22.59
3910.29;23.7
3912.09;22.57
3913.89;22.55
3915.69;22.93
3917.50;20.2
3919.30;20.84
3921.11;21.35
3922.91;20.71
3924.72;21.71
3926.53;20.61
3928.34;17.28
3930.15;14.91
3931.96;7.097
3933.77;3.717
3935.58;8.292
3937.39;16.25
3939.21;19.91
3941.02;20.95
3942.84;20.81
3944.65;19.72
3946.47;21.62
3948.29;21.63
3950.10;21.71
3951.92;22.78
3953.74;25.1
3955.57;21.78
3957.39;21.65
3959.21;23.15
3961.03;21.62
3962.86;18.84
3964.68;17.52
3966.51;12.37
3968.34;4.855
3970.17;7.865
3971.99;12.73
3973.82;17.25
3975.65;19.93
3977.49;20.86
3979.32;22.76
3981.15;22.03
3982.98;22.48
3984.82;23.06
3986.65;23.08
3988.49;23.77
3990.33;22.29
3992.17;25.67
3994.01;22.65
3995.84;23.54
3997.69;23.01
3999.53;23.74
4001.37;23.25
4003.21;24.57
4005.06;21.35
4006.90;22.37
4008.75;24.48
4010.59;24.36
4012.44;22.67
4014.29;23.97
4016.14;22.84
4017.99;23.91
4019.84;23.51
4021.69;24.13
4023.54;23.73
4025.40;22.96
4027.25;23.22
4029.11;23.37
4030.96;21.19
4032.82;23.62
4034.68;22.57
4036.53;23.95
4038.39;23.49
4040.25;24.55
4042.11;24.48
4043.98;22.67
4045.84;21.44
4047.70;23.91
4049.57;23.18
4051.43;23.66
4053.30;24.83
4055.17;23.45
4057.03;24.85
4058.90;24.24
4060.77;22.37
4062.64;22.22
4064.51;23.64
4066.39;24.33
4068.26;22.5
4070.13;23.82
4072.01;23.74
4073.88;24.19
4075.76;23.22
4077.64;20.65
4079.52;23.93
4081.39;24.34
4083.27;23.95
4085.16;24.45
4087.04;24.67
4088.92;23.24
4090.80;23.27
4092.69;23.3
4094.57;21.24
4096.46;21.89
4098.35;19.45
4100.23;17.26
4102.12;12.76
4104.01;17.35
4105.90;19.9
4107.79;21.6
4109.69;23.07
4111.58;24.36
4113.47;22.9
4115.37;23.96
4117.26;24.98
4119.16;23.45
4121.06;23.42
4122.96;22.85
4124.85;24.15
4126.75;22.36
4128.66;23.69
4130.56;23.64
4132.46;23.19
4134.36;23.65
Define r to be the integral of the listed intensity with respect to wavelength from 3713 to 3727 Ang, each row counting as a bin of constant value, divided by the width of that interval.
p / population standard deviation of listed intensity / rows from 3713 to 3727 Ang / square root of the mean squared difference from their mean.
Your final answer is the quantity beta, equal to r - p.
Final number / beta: 14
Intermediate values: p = 2.6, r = 17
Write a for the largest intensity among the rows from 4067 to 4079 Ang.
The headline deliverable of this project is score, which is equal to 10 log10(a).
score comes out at 13.8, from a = 24.19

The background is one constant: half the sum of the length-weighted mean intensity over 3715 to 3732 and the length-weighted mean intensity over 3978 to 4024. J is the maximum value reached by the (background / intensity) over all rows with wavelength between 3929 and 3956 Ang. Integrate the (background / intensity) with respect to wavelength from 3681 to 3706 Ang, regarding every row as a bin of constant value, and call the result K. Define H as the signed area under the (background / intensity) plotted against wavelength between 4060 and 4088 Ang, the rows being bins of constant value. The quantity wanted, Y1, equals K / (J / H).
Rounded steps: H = 24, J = 5.5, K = 30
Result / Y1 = 133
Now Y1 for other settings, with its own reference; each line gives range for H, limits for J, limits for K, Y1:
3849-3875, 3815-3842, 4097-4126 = 363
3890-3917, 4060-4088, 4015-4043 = 635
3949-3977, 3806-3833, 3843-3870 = 746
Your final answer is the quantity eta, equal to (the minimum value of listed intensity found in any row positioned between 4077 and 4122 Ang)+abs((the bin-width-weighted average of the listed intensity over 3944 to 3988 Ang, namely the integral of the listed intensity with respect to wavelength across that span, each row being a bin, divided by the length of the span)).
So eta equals 32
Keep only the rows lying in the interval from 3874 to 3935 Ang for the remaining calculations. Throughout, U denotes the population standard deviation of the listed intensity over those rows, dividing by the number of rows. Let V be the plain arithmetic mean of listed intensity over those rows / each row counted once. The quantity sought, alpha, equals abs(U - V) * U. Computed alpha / 67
